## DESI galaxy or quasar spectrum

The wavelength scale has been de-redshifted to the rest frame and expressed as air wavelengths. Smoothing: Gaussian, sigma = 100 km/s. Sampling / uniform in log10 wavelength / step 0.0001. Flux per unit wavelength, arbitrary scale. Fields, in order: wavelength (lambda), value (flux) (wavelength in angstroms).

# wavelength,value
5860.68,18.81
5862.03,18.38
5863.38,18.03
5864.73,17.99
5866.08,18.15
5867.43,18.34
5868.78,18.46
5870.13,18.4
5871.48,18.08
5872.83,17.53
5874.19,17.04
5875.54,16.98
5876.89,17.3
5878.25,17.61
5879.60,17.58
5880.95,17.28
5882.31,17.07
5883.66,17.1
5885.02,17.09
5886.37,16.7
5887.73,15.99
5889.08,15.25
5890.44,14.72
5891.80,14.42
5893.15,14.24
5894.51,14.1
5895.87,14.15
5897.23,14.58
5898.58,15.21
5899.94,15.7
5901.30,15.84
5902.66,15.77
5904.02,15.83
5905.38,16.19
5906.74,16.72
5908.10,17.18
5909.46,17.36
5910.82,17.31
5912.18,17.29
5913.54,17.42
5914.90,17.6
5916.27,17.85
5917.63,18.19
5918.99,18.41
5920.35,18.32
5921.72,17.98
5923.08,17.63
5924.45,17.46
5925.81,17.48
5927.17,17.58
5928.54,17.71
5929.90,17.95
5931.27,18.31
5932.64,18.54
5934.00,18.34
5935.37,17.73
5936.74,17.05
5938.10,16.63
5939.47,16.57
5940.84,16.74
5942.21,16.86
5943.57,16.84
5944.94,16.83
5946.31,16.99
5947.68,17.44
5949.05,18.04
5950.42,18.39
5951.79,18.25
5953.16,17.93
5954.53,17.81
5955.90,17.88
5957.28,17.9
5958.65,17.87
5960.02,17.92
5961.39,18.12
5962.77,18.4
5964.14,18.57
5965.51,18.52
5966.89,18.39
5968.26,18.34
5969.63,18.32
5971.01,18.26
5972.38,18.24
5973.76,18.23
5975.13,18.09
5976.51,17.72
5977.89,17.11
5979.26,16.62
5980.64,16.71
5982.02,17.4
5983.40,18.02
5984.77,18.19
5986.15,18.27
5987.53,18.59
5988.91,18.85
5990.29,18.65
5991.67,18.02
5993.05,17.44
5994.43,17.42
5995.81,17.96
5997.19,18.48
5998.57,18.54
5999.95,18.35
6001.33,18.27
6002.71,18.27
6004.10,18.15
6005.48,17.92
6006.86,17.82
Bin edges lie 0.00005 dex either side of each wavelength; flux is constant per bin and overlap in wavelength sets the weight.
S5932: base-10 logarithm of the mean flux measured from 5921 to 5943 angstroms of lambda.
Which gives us 1.24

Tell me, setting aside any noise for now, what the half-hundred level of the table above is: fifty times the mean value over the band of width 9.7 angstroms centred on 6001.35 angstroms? 914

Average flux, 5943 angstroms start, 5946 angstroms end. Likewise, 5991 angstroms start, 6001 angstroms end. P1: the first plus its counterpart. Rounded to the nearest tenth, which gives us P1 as 34.9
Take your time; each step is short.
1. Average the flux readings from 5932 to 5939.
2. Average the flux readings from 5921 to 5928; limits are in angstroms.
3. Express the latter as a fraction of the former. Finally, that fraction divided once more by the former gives 0.057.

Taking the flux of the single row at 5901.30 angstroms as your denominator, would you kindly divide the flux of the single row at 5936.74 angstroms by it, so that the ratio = 1.08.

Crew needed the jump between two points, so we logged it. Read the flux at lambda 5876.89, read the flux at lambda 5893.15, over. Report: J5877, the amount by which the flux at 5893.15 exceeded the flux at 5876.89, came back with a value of -3.1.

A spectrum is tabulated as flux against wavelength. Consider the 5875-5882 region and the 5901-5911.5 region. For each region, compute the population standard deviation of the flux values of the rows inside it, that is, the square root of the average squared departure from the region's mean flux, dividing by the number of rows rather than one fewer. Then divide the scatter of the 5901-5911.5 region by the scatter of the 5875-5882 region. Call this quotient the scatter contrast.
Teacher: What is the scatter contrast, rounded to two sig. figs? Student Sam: 2.8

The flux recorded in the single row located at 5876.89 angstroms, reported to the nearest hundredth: 17.30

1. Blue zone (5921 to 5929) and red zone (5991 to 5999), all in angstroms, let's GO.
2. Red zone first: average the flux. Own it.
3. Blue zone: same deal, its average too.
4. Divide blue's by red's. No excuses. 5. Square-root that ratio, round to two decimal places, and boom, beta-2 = 0.99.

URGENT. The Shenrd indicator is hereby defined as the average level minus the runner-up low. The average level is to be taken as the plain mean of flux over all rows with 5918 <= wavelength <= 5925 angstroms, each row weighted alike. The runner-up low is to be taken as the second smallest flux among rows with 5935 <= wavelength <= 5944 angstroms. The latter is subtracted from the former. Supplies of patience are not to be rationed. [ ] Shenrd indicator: 1.3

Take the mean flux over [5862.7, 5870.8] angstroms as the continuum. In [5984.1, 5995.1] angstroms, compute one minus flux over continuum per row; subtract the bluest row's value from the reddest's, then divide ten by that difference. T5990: 237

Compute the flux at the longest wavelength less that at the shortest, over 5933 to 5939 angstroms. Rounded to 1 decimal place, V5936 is -1.7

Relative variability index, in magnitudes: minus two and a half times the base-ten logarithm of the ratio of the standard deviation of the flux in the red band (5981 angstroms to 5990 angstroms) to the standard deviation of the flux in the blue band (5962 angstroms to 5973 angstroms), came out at -1.6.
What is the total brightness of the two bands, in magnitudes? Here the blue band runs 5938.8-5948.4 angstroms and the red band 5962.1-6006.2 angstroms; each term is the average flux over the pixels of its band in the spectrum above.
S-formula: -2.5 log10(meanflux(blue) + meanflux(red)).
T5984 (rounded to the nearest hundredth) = -3.86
